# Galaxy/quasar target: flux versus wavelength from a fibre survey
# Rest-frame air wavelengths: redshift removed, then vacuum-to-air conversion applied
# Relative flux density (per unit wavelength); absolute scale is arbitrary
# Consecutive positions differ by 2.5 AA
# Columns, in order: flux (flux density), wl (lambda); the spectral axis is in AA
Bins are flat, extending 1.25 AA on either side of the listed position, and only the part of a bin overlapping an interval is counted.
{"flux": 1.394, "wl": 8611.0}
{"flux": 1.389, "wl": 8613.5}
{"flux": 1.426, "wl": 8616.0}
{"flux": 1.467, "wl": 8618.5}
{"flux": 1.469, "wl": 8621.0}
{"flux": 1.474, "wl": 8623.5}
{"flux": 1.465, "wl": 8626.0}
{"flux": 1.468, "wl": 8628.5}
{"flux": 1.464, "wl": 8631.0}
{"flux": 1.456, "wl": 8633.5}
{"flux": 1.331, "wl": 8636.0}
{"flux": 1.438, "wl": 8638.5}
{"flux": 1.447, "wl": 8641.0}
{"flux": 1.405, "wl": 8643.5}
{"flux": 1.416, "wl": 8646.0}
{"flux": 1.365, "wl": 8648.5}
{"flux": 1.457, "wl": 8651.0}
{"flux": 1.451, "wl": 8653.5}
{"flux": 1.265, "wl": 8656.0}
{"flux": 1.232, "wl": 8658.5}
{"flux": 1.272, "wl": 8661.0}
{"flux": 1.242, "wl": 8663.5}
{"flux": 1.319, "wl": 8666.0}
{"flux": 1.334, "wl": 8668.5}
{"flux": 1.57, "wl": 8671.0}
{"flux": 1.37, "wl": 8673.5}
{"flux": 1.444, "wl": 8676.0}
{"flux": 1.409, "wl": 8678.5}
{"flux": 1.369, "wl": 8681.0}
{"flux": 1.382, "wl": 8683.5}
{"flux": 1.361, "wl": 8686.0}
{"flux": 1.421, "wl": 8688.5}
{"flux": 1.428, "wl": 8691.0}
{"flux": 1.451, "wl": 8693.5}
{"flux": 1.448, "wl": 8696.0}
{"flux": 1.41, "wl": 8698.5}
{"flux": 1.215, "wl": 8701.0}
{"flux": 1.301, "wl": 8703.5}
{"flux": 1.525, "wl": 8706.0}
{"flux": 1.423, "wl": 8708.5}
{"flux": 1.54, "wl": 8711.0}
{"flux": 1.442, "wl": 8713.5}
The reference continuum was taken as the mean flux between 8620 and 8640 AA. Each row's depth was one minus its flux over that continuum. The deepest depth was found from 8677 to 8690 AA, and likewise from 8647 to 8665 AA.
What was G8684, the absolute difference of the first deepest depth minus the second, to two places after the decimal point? 0.09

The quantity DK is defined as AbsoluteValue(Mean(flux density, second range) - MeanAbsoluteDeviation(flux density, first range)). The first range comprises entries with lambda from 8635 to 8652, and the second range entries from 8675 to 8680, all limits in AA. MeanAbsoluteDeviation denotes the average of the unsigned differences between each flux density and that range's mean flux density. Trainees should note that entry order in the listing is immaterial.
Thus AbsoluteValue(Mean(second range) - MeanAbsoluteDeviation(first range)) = 1.39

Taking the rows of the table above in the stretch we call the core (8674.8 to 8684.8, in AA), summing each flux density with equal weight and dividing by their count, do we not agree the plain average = 1.40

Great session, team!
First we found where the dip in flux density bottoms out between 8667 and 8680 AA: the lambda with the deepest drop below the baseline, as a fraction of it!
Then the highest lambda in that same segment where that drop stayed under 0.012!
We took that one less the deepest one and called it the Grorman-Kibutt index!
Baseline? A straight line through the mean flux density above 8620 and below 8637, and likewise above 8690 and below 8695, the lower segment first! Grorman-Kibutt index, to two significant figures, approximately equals 7.5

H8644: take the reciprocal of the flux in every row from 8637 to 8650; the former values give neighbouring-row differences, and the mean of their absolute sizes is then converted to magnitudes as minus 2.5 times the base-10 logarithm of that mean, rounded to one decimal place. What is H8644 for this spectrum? 4.6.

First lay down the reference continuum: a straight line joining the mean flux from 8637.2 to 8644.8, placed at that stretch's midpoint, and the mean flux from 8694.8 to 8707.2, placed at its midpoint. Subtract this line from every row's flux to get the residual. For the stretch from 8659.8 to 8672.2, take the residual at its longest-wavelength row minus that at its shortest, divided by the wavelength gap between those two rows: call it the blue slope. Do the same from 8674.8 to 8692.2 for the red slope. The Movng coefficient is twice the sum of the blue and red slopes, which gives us 0.06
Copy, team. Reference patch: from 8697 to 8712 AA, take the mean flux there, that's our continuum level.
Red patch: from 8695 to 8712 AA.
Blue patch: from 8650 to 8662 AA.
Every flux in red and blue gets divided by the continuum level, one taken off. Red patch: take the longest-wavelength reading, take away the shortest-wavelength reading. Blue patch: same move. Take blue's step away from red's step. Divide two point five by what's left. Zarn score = 13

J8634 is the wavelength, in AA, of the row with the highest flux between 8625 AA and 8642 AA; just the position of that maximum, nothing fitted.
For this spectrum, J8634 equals 8628.5 AA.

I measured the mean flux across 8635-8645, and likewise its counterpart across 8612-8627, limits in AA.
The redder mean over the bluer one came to 0.97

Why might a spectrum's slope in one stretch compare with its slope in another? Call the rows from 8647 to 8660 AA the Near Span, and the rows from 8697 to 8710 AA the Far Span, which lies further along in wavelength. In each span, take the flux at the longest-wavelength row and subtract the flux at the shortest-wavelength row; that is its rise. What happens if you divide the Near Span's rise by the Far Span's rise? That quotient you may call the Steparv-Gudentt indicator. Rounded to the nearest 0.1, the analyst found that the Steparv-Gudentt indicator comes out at -10.2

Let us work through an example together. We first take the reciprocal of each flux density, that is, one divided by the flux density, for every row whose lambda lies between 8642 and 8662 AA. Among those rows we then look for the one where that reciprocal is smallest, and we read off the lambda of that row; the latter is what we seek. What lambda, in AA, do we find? 8651.0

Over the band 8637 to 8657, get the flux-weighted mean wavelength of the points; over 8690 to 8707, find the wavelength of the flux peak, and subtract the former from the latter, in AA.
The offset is 58.9 AA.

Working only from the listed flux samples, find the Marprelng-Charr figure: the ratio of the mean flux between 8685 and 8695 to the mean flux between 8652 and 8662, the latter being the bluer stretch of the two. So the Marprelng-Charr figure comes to 1.08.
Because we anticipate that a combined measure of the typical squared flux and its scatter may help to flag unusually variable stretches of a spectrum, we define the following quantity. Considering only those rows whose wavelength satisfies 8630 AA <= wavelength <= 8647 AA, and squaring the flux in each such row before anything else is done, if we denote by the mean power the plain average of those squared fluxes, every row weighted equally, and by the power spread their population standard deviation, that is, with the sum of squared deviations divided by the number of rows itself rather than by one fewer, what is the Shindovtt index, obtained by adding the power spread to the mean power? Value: 2.14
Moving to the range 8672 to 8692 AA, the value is 2.04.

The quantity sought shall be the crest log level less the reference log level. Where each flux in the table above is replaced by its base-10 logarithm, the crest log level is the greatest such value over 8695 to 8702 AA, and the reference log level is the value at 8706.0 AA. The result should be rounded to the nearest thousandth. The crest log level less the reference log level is -0.023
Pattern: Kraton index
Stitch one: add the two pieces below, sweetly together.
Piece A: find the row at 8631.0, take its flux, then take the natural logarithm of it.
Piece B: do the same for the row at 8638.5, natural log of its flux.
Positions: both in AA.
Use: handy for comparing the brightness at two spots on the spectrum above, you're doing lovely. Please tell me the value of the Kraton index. 0.74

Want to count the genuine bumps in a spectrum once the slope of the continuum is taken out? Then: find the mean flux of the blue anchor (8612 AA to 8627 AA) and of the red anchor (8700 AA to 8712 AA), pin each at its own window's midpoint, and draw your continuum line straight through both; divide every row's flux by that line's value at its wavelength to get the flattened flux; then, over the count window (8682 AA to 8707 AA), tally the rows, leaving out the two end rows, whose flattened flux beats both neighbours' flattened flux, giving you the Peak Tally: 1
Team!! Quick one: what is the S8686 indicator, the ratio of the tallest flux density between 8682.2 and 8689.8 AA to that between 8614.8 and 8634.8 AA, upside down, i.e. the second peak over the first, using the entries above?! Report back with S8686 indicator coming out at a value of 1.04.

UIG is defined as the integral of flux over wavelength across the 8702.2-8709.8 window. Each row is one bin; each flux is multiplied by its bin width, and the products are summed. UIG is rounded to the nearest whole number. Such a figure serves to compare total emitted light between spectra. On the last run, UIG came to 11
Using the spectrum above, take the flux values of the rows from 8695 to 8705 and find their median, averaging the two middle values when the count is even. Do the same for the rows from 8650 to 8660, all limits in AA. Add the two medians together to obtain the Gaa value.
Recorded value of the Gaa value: 2.71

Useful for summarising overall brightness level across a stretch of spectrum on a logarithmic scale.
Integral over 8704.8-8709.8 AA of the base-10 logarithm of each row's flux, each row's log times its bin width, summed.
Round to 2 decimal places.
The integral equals 0.84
